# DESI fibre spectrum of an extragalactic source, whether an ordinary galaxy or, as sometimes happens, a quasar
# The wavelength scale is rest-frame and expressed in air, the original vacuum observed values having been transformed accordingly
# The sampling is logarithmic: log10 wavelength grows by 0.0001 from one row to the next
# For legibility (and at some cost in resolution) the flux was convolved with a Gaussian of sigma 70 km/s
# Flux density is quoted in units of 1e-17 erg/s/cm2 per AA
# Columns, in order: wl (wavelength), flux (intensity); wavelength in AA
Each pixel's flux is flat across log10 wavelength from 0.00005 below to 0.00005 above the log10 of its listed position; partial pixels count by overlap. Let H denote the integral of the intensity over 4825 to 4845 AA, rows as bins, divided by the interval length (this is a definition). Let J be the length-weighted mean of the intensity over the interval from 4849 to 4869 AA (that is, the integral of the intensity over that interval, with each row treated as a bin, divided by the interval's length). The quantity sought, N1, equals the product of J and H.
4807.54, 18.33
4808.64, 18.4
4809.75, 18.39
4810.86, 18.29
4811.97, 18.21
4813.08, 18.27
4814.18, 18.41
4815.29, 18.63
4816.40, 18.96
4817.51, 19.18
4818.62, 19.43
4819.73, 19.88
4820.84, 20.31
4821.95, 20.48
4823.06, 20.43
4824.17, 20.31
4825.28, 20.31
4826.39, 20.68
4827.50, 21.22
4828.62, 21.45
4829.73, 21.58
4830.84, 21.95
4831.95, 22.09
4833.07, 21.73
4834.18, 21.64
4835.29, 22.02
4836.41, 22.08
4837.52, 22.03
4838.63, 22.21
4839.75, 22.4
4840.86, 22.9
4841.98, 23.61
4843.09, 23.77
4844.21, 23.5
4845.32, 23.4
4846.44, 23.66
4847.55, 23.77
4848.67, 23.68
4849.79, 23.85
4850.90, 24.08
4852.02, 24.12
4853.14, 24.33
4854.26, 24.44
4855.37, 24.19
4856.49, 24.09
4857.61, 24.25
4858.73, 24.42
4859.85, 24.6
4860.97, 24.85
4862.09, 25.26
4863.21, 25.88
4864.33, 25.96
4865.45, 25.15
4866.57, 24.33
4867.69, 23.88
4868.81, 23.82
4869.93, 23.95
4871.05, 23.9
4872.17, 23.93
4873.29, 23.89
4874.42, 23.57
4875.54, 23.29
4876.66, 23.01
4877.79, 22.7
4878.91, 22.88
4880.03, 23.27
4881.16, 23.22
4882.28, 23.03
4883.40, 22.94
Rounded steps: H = 22.1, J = 24.5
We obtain 542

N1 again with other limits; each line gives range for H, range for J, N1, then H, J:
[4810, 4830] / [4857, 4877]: 480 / 19.7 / 24.3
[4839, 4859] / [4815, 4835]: 490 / 23.8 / 20.6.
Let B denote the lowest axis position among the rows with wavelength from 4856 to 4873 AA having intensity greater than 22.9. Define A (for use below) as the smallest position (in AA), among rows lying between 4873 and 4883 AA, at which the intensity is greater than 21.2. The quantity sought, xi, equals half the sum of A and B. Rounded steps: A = 4873.29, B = 4856.49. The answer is 4864.9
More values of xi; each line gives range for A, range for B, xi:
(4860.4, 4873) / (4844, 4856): 4852.6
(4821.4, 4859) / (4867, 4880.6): 4847.6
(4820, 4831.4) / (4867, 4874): 4847.6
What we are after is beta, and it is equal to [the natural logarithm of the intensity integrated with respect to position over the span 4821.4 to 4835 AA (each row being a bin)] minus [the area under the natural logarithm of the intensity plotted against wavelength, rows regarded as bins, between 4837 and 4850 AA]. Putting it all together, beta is 0.6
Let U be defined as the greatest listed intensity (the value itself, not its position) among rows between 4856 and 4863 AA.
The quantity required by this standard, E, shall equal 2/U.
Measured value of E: 0.079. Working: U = 25.26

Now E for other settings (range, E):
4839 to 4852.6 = 0.083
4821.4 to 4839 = 0.090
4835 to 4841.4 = 0.087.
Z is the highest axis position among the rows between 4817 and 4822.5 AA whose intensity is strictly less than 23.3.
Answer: 4821.95 AA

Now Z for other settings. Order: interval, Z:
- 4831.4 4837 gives 4836.41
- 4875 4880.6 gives 4880.03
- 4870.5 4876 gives 4875.54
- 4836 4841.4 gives 4840.86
